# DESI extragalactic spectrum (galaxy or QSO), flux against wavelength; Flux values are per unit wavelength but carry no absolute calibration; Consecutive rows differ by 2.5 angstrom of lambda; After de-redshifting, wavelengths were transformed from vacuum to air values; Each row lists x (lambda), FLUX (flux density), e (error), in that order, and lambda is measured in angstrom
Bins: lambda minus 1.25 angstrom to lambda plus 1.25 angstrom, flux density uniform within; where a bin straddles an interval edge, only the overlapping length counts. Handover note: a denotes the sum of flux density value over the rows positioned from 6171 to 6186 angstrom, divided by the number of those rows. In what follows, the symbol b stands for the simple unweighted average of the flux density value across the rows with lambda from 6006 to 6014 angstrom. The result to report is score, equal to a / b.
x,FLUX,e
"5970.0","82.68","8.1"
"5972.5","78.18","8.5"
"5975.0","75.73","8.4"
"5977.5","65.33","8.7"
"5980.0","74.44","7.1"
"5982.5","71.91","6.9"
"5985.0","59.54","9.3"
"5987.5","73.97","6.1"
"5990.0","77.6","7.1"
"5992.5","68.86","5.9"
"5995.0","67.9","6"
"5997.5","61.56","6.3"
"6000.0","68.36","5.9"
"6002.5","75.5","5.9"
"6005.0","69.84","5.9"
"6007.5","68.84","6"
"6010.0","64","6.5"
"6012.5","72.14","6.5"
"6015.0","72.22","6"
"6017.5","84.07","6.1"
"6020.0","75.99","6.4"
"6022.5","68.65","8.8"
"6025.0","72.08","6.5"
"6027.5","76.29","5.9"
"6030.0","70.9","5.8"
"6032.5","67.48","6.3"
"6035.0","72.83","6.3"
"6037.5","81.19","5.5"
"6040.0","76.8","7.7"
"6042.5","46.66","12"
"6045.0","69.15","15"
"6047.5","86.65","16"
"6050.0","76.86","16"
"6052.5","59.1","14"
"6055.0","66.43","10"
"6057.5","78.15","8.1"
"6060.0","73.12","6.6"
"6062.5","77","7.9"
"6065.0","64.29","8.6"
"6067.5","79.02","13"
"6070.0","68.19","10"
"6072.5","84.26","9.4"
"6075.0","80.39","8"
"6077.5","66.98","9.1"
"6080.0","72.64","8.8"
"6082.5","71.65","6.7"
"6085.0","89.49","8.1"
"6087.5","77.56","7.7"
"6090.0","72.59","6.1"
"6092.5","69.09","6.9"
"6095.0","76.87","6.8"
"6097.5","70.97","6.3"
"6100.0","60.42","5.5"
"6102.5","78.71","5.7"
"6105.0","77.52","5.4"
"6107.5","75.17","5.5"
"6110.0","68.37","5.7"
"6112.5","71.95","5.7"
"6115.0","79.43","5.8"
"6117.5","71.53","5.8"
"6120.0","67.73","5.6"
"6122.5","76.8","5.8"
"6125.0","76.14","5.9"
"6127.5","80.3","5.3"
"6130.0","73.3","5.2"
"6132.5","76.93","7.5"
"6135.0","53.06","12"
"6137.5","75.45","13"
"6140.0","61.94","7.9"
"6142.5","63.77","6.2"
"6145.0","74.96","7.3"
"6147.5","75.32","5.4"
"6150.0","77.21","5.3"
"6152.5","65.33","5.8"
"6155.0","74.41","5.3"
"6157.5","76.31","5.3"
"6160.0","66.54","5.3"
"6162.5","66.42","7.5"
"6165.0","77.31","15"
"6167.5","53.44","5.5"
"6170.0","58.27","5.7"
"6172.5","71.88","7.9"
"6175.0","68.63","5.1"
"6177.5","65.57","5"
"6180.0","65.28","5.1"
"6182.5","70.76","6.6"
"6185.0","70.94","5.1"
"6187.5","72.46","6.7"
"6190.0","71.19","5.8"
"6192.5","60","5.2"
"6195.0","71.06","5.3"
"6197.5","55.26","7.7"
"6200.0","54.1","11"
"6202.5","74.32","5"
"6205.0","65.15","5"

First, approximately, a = 69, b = 68.3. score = 1.01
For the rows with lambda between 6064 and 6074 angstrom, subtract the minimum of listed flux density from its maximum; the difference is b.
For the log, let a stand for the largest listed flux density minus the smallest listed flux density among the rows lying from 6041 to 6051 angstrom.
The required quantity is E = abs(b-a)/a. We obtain 0.5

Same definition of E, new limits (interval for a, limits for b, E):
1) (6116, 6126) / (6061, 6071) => 0.6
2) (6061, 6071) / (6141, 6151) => 0.1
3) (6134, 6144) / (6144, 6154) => 0.5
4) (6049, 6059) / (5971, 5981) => 0.3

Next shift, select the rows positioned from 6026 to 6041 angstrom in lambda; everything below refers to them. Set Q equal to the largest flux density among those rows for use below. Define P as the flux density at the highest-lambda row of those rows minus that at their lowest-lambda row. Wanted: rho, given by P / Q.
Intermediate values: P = 1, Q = 81.19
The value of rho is 0.01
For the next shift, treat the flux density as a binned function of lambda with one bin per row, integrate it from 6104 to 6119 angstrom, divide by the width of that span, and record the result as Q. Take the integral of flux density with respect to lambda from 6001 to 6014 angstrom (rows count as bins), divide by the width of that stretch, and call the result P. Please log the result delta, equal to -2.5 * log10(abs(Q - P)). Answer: -1.44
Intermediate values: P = 70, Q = 73.8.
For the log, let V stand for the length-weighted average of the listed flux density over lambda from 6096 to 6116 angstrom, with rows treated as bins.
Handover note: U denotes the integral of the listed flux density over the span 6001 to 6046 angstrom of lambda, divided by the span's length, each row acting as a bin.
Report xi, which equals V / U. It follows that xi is 1.02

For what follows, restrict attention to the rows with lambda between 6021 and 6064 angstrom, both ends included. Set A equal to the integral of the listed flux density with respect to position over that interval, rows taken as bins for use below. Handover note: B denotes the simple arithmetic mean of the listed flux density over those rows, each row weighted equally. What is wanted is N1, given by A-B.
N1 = 3012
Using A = 3083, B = 72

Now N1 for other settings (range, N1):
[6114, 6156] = 2949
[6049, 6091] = 3033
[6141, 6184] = 2893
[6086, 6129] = 3095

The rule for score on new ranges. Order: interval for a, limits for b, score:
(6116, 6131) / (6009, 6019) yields 1.02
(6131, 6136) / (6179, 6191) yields 0.93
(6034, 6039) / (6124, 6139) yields 1.06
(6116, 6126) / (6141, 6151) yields 1.00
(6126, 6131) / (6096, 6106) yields 1.07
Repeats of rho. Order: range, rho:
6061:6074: 0.09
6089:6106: 0.06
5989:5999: -0.21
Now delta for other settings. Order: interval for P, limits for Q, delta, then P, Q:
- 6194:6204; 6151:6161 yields -2.17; 64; 70.9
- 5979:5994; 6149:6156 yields -0.13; 71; 72.1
